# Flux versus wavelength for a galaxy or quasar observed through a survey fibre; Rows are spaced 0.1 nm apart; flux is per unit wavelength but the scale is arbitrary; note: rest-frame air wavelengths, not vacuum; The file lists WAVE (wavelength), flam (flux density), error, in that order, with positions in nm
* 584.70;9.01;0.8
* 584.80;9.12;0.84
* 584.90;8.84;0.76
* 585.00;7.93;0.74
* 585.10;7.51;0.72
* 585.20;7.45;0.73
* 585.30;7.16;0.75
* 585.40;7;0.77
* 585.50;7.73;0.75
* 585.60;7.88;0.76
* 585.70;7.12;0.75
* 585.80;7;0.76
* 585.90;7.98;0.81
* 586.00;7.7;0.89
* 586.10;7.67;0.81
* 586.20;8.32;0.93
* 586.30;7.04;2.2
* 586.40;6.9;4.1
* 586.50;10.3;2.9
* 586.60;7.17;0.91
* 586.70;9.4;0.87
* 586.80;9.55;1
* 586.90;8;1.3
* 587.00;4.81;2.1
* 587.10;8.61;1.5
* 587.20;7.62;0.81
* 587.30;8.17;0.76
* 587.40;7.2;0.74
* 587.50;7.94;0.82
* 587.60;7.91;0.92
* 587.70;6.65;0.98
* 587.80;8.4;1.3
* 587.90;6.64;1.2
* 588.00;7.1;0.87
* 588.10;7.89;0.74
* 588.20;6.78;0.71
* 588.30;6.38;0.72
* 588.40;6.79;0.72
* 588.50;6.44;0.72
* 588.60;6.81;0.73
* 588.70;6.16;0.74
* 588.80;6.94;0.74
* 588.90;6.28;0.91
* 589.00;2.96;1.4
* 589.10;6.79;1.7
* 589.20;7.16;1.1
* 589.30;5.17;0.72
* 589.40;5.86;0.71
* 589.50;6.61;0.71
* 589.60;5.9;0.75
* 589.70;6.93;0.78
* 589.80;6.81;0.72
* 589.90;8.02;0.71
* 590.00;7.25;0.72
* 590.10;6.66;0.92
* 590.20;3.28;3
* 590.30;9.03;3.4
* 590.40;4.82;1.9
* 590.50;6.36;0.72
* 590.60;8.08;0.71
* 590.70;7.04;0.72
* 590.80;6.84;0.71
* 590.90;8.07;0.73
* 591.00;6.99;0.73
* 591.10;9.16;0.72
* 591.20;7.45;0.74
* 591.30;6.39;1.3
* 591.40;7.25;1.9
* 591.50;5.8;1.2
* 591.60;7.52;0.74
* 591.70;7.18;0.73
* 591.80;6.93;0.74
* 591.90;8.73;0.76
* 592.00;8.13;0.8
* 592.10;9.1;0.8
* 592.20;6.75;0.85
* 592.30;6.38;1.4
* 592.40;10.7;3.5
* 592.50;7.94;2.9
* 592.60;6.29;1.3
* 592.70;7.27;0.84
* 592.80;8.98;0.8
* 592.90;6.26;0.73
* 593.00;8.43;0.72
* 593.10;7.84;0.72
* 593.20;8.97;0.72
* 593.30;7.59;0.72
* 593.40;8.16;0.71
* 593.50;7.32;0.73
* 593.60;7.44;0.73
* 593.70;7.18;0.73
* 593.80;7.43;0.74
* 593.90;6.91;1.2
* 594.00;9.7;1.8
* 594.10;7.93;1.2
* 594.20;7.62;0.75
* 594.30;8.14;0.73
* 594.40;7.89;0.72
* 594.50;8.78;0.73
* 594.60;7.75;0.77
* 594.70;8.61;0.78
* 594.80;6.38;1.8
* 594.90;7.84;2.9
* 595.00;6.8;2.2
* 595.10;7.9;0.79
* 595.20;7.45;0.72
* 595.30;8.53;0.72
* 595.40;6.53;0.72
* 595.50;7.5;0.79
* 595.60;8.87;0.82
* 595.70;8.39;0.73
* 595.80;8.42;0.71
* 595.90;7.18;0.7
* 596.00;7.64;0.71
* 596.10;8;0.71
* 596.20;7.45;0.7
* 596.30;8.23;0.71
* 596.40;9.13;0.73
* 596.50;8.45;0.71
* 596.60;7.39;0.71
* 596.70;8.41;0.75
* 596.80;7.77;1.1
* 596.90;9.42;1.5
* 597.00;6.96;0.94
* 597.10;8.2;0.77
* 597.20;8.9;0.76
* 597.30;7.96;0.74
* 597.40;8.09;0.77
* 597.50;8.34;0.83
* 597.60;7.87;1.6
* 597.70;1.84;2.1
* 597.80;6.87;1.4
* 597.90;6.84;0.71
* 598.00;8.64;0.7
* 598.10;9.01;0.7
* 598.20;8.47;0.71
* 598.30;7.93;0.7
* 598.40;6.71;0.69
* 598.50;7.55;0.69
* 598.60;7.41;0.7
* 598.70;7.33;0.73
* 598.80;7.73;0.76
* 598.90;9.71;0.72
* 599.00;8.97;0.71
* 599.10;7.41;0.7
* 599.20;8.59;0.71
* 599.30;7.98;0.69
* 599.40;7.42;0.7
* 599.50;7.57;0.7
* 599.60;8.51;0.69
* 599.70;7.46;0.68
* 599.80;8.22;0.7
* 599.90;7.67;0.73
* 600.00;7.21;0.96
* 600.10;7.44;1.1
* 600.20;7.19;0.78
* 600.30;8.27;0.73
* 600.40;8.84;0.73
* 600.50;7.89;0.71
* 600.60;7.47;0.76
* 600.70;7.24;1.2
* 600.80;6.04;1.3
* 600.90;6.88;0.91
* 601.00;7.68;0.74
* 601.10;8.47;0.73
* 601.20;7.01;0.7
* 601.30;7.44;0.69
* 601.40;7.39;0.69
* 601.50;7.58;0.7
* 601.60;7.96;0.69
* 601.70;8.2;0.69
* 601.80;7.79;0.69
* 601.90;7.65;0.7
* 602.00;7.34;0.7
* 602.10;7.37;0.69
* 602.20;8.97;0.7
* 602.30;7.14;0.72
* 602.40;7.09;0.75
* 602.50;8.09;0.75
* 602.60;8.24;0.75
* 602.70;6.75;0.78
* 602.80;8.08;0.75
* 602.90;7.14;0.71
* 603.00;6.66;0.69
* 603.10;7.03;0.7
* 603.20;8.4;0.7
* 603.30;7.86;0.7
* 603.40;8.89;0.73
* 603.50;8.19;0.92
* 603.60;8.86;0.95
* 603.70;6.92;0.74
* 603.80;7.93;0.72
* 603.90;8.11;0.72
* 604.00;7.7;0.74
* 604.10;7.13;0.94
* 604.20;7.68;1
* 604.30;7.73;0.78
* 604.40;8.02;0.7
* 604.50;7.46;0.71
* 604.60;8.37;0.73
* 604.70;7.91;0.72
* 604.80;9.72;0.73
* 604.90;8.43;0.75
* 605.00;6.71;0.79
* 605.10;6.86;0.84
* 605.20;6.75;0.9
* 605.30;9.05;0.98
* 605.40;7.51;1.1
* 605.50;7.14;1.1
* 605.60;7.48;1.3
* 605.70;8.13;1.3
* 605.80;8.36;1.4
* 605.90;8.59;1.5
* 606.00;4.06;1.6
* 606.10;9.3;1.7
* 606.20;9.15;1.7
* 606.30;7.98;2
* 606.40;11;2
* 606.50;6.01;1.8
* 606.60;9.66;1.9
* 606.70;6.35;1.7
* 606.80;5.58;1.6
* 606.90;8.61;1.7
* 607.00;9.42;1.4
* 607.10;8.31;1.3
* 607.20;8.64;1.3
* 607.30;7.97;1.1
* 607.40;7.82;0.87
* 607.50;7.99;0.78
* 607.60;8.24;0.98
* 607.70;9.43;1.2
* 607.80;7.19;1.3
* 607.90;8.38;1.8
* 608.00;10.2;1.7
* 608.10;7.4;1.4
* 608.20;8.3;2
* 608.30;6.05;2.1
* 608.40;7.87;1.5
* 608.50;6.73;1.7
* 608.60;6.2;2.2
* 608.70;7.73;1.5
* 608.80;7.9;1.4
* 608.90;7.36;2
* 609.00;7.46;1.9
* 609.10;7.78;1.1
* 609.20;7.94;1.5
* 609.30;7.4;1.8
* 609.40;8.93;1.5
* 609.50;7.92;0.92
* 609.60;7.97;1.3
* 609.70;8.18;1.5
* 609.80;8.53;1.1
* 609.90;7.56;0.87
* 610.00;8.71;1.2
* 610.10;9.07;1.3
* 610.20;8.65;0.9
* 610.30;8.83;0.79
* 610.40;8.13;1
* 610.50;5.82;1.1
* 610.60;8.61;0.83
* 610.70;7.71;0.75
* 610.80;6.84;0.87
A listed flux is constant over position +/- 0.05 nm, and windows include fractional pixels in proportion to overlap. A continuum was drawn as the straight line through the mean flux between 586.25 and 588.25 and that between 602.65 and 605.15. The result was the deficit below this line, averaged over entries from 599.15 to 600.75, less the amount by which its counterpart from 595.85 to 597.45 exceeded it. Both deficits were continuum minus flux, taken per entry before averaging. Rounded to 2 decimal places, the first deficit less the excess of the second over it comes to 0.23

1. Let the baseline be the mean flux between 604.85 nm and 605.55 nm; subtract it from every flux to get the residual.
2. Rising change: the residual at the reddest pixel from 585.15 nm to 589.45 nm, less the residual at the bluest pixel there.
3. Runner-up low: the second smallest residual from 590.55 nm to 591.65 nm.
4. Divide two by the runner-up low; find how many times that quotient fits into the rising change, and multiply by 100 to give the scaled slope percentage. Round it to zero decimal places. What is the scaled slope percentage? 88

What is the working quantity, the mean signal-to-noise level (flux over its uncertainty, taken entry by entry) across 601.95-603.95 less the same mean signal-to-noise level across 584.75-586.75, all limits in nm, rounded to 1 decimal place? 1.7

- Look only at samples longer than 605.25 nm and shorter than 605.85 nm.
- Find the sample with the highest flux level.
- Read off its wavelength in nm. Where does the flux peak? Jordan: 605.30 nm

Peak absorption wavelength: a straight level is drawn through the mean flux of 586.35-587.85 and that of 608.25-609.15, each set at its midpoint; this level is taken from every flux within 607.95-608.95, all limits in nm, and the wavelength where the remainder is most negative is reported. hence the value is 608.30 nm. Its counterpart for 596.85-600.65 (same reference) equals 597.70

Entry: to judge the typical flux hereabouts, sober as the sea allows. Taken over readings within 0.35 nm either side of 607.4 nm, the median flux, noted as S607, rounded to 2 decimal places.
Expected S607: 8.24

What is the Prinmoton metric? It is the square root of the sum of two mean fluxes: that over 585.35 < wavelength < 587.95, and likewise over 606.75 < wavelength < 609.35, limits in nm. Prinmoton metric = 3.94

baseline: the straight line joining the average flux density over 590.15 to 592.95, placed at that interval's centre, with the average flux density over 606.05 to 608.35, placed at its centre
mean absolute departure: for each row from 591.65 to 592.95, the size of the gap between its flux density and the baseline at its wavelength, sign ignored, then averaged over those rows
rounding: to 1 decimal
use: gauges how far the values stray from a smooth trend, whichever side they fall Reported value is 1.1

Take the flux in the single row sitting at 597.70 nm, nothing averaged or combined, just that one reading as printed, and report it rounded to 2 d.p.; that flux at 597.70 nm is 1.84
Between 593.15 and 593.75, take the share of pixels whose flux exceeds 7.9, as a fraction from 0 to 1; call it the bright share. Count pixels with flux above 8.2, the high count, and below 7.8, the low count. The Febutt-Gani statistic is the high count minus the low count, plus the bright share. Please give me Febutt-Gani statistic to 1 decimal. -2.7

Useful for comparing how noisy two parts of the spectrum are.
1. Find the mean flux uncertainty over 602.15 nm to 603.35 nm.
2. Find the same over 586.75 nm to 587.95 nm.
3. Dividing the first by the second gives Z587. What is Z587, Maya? 0.65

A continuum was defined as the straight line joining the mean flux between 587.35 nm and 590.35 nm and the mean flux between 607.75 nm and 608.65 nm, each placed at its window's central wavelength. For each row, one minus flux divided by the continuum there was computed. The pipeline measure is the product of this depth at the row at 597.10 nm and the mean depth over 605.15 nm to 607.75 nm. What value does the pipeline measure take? 0.011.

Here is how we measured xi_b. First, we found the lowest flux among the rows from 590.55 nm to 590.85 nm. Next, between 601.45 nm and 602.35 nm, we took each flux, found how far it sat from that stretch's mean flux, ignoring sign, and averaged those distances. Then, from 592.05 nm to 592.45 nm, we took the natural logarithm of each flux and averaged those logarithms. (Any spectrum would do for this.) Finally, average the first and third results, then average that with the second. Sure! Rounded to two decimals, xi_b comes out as 2.43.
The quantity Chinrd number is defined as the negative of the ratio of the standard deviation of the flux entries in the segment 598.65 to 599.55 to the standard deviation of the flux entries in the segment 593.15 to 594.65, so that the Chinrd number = -1.1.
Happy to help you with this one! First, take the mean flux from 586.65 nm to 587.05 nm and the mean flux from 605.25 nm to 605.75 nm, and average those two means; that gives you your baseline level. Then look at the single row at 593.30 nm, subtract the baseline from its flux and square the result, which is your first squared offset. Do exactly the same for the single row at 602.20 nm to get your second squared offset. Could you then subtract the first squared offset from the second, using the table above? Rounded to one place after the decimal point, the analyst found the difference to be 1.0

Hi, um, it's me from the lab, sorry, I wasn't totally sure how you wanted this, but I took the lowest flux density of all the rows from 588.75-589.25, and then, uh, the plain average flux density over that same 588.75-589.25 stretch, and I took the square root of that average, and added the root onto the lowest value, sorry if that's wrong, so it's 5.4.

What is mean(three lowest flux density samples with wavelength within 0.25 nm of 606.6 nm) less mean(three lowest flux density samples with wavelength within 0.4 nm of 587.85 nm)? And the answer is -0.7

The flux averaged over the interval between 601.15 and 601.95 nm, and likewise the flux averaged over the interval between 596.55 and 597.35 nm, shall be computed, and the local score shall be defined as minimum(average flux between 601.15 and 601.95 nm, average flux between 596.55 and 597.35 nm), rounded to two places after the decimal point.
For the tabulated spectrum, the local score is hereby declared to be 7.63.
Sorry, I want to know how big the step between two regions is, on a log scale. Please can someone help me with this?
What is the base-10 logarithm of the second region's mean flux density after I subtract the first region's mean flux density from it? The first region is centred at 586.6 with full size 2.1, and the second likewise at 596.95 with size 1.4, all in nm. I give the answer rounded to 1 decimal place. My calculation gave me -0.4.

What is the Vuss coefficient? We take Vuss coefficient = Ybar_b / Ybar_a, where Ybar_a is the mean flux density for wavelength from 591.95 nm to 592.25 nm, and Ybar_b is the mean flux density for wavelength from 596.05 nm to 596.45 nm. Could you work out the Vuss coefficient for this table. 1.03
